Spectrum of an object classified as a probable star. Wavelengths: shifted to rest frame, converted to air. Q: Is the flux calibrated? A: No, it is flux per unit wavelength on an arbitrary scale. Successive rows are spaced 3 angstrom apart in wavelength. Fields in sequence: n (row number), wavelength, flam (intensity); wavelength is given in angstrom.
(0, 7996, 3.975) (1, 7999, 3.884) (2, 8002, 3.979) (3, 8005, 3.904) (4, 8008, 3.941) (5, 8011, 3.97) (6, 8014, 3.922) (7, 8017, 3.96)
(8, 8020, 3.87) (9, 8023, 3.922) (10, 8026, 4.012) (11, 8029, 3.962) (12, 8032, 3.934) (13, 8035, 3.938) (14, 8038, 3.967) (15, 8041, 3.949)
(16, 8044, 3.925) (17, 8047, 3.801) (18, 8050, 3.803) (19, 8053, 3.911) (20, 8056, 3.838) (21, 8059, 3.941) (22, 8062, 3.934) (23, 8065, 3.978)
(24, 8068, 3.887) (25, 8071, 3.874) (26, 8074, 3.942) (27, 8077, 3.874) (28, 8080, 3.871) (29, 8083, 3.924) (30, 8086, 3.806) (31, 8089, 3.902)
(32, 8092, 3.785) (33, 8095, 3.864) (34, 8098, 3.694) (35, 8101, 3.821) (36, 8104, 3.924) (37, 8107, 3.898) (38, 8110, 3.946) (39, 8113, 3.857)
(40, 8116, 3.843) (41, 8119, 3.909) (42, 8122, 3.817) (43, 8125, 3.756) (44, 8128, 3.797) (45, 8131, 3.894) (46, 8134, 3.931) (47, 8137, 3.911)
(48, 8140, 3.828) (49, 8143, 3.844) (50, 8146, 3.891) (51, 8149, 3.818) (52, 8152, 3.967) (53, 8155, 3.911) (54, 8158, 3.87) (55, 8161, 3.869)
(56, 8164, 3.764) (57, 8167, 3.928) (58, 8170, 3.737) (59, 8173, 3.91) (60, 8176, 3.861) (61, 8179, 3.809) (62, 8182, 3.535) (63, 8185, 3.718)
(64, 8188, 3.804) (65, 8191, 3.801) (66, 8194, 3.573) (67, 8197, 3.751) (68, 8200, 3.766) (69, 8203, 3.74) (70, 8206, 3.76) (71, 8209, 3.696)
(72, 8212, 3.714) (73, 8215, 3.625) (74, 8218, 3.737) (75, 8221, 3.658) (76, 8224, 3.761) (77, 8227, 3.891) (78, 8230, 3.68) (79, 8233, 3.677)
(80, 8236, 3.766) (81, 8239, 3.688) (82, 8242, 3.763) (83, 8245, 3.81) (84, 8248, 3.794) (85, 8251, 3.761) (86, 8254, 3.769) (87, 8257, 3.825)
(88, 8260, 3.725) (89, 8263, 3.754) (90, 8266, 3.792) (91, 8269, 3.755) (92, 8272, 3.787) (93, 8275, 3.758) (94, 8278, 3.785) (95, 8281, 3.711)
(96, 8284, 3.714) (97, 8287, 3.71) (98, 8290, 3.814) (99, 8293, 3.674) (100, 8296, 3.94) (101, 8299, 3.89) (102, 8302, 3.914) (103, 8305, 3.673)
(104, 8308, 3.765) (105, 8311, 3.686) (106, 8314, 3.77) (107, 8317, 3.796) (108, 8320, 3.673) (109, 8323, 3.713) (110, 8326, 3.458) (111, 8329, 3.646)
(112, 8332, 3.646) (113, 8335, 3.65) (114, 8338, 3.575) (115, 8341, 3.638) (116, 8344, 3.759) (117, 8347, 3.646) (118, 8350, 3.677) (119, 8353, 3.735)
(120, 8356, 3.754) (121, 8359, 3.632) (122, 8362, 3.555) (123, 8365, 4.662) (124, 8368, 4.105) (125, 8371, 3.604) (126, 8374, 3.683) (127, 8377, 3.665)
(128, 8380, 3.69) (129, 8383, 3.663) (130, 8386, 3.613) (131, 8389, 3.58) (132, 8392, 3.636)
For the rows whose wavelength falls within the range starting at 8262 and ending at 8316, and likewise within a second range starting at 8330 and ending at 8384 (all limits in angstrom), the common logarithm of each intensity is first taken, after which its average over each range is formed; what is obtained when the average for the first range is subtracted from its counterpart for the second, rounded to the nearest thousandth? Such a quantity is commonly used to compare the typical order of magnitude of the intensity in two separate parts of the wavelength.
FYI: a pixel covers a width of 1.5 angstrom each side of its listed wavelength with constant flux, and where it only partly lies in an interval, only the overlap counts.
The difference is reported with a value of -0.004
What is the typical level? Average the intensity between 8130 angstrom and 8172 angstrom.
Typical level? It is 3.87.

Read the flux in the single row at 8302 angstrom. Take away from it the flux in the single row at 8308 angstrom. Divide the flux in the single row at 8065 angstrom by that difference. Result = 26.7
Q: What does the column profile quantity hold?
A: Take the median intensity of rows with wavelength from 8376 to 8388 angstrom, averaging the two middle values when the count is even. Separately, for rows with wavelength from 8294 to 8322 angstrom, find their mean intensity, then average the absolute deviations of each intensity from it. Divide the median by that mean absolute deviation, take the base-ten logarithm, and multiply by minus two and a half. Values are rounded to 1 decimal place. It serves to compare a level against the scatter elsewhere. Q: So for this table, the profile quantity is -4.1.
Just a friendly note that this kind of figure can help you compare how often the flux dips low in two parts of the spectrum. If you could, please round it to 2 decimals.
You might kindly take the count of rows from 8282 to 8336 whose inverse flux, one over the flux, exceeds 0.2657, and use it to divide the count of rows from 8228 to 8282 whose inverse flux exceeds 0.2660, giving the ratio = 0.73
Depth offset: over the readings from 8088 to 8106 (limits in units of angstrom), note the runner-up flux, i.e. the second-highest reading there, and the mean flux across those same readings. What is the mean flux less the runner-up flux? -0.070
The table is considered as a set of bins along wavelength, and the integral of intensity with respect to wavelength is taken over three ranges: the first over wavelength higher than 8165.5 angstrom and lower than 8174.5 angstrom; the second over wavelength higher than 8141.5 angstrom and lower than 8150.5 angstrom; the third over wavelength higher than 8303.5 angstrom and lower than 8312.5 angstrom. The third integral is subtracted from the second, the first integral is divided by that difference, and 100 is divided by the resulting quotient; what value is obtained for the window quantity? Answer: 4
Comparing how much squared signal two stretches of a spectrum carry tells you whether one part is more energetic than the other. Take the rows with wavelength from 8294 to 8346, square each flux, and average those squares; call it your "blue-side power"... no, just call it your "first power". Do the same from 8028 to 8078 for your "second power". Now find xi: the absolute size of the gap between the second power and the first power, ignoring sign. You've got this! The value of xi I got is 1.5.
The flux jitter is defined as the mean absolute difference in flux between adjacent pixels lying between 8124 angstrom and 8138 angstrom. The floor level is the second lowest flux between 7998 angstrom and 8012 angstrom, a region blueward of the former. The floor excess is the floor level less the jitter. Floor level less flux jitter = 3.86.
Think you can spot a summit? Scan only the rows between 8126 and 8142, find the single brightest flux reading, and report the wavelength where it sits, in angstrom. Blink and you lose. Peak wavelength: 8134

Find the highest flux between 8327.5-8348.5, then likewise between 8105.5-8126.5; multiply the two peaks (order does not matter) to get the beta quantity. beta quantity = 14.8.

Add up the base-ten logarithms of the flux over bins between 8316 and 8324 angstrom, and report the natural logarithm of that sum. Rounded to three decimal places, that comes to 0.539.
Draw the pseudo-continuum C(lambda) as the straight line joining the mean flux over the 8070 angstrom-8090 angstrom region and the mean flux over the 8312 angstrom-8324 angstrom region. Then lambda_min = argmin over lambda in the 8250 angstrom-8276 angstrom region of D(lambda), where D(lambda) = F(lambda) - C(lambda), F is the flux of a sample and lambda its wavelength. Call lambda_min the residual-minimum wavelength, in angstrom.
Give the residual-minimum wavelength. 8260 angstrom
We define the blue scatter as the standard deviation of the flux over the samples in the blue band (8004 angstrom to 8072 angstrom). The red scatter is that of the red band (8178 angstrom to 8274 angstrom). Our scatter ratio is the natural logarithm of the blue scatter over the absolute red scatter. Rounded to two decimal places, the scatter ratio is -0.31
